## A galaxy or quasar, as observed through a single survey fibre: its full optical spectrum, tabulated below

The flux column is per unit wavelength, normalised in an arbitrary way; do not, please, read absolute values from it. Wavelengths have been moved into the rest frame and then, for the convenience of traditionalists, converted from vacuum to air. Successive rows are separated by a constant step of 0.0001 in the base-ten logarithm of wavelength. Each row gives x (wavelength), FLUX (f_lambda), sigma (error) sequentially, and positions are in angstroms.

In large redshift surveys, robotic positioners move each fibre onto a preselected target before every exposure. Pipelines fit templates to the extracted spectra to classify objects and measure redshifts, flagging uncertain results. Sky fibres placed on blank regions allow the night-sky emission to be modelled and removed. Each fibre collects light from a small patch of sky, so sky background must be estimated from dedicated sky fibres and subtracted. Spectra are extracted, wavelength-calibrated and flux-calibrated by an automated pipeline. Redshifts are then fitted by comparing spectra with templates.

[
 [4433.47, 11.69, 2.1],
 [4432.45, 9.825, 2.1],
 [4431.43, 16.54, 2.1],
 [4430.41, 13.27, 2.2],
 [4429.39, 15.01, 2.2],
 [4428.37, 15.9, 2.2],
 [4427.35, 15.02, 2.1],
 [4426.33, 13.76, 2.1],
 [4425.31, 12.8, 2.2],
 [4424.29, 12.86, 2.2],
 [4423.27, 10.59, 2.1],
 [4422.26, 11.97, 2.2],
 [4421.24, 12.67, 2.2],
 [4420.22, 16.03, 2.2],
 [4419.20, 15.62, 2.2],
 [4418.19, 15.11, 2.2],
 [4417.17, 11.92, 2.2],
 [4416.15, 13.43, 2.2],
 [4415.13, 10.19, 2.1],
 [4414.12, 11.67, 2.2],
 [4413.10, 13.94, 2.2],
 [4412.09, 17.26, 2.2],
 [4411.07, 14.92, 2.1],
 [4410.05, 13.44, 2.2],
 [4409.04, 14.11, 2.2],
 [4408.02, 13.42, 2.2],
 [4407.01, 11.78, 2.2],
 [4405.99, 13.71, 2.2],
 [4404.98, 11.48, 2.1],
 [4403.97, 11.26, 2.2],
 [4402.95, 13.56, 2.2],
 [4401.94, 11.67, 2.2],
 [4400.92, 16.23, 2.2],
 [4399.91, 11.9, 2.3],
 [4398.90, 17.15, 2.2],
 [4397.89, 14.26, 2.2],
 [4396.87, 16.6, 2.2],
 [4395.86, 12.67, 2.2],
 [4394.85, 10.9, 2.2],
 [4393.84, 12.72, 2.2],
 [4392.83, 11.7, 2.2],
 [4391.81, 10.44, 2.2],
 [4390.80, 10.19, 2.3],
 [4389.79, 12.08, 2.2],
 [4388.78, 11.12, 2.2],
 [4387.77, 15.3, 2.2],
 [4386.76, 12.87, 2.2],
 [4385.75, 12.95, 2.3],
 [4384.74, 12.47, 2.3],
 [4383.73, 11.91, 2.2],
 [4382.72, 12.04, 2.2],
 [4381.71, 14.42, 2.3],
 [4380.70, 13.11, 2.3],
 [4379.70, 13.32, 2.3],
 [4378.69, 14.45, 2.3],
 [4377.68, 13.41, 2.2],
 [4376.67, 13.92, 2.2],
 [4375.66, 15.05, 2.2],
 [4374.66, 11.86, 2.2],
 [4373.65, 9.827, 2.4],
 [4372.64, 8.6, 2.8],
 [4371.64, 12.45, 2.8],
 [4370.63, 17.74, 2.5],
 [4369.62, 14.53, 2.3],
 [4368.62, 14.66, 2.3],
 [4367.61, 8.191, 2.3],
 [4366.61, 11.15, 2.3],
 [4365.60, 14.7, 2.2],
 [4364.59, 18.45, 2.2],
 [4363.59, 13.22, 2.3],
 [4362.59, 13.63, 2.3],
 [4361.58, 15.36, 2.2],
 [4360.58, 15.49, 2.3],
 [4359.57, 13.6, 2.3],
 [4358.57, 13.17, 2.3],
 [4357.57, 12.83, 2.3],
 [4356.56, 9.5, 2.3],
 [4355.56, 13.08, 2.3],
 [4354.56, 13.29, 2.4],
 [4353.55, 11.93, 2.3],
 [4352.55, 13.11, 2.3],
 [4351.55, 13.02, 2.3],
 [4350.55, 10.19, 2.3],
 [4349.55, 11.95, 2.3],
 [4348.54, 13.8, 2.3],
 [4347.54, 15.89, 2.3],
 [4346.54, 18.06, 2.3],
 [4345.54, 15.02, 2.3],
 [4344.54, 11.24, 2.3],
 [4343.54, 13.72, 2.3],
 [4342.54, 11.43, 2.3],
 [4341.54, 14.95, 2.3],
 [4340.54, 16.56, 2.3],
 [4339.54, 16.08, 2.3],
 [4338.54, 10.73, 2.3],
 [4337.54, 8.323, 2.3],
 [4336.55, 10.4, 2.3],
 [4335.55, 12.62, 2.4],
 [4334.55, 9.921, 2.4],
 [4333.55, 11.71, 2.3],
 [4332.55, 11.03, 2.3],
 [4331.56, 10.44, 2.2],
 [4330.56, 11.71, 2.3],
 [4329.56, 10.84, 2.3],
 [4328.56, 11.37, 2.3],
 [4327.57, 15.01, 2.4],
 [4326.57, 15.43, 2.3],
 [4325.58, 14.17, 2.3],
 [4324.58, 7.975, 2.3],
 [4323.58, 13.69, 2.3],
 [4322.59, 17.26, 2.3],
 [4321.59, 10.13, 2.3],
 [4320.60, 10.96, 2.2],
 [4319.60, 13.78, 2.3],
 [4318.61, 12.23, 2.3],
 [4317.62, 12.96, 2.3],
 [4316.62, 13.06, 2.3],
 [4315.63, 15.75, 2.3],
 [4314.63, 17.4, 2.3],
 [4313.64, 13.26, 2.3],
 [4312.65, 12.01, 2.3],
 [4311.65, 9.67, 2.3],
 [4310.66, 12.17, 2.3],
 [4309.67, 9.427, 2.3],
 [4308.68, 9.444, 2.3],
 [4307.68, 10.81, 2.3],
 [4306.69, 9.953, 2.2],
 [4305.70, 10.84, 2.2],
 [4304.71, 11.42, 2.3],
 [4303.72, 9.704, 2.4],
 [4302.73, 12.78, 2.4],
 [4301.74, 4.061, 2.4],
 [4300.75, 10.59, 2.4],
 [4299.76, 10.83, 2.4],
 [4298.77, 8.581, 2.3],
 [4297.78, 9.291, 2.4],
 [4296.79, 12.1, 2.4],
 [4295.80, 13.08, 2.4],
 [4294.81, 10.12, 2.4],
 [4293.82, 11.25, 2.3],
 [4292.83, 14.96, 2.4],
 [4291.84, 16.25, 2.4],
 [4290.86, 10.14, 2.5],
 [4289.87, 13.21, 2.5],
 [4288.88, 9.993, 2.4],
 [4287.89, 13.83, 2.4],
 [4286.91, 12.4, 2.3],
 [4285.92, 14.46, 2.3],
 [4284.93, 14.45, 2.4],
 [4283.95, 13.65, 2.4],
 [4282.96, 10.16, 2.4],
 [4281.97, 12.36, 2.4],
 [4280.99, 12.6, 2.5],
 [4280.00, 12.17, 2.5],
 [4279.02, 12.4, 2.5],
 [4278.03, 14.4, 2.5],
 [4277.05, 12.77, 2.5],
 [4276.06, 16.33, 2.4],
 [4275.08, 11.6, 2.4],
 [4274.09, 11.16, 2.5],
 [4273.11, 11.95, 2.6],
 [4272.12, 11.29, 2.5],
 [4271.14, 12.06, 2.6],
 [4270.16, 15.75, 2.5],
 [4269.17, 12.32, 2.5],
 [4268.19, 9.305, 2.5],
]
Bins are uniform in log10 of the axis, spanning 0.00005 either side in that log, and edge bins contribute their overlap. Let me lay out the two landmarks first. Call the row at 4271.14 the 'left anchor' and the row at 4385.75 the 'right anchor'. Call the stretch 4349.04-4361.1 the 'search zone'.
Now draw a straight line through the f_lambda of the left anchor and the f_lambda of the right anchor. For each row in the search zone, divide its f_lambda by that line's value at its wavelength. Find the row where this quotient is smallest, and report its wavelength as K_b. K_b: 4356.56 angstroms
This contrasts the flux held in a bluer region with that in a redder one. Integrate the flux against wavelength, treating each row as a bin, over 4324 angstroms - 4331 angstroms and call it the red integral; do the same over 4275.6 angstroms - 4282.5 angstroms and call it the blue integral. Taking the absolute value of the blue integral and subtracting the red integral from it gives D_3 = 5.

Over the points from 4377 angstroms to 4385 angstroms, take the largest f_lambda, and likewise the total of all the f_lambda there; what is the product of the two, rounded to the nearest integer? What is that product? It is 1519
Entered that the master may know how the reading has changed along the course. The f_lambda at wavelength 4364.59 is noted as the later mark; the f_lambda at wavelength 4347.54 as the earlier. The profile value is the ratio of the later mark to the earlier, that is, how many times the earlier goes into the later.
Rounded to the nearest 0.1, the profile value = 1.2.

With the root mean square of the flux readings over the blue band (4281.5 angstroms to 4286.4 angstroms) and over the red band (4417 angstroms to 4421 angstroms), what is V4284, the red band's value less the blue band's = 1.6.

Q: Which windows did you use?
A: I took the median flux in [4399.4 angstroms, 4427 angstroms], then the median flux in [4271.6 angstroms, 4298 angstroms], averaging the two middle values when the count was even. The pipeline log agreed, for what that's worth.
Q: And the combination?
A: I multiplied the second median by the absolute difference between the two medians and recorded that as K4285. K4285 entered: 13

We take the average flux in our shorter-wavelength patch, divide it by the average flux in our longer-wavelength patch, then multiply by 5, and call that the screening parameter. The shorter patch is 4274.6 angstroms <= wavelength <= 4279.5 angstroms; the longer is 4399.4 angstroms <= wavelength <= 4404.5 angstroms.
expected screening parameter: 5.2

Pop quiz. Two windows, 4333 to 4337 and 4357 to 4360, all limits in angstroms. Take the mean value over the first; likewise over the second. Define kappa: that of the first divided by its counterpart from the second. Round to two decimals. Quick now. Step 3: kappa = 0.85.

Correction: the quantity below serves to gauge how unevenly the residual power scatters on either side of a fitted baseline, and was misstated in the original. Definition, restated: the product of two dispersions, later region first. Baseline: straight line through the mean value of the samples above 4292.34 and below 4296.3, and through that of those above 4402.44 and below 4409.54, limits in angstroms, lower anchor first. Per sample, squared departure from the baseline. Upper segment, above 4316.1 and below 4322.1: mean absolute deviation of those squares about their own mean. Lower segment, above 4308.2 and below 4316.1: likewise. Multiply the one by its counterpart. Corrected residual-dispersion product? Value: 8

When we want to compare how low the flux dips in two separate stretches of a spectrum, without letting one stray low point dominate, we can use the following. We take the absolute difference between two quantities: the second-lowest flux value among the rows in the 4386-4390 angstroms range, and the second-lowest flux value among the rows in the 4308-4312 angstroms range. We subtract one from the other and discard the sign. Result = 2.6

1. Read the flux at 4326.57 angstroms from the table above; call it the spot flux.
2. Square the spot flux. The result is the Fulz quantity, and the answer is 238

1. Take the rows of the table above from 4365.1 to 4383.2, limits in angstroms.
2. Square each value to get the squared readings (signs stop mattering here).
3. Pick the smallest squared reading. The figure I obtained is 67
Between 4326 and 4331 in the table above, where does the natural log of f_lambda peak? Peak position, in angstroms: 4326.57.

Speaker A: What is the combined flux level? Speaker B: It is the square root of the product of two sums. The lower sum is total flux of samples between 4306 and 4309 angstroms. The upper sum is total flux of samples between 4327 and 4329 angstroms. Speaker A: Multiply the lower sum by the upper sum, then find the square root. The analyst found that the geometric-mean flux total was 28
